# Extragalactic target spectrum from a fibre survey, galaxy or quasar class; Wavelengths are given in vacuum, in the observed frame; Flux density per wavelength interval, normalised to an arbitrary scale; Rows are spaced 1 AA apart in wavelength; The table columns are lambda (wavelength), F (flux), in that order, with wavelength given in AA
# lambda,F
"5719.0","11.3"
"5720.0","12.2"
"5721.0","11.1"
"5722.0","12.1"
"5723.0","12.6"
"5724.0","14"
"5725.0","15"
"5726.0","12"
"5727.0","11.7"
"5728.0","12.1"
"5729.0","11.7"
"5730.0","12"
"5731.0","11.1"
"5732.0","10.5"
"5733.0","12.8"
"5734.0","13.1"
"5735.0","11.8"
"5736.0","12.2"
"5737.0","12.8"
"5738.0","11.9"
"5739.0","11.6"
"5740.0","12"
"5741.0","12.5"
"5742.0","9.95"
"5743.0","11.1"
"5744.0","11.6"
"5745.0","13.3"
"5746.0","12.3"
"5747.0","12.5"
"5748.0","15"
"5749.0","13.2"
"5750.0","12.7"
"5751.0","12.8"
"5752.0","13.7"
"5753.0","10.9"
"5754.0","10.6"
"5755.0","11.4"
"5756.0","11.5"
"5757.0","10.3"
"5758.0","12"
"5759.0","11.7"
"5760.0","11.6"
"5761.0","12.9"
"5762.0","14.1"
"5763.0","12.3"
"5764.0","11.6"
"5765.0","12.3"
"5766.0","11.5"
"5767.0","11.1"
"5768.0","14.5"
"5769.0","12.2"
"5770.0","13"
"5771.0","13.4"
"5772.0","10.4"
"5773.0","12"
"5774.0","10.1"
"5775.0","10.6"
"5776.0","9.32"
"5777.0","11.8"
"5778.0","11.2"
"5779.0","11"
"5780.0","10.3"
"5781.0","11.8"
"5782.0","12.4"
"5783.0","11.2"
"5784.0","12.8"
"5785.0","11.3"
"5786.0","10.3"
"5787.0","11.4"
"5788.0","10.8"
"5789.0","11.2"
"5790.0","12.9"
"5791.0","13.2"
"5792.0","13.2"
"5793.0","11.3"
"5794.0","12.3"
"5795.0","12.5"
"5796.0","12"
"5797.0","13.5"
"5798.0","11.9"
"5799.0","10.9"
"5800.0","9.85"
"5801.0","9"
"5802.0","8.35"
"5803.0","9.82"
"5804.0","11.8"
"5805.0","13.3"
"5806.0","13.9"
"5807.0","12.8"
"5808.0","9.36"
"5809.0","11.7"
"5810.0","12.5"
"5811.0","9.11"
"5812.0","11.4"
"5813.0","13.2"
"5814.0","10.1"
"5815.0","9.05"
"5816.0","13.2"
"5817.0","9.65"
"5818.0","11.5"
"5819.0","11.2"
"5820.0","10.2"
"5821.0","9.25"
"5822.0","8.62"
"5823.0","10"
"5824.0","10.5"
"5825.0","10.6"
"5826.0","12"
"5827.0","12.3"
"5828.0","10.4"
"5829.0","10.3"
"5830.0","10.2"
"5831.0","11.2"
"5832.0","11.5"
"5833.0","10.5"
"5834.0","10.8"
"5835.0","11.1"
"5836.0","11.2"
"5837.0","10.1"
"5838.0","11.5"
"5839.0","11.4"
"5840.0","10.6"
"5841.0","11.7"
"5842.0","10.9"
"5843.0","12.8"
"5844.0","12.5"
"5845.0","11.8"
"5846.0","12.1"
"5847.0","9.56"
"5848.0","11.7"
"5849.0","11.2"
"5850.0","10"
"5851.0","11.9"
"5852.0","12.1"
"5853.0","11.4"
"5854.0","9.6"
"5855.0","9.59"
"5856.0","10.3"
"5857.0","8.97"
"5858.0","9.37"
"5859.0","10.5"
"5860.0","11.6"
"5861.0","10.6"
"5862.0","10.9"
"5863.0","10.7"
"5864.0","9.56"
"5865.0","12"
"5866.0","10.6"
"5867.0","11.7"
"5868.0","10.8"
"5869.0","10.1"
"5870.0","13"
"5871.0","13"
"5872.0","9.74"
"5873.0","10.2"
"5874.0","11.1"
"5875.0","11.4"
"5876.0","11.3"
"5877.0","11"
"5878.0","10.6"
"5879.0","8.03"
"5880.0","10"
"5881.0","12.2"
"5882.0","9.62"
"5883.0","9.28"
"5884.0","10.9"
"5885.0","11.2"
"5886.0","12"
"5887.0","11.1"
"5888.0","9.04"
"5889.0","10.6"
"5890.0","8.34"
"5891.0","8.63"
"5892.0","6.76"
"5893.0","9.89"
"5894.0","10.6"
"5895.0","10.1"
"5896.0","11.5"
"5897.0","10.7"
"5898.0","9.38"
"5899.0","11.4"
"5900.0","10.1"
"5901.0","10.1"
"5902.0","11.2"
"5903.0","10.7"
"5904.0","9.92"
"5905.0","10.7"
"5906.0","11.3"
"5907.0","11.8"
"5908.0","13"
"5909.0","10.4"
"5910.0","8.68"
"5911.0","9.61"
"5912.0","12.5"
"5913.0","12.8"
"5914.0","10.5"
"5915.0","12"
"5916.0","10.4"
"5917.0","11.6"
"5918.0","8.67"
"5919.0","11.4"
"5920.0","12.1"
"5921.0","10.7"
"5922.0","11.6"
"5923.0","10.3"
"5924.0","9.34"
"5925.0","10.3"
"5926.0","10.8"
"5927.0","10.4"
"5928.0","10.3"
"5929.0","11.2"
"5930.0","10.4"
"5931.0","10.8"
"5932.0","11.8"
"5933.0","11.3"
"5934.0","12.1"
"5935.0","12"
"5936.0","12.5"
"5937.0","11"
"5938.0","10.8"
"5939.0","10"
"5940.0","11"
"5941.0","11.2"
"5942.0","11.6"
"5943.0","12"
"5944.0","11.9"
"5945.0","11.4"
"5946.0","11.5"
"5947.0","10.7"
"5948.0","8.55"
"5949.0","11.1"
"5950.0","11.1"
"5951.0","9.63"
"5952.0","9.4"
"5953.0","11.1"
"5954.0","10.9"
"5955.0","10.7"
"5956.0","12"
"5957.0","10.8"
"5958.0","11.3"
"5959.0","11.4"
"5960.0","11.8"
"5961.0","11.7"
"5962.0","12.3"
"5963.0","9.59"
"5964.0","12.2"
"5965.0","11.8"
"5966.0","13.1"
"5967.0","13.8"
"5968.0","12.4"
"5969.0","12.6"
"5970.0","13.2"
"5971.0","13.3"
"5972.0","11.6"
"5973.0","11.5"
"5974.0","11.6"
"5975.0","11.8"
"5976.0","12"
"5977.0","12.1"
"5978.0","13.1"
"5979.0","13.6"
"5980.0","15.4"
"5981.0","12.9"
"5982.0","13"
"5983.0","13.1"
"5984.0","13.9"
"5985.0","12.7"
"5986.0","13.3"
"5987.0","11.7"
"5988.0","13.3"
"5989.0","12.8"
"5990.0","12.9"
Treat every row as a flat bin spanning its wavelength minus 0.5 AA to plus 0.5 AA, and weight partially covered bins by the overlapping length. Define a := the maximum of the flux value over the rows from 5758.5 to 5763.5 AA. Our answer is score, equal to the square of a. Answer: 199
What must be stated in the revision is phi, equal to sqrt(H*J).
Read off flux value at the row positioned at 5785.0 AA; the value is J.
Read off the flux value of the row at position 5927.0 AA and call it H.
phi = 10.8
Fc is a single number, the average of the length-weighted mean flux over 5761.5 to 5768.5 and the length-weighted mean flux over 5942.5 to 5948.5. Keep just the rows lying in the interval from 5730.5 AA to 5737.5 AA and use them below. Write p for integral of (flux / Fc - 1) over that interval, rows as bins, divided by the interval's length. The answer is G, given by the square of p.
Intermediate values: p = 0.03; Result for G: 0.0006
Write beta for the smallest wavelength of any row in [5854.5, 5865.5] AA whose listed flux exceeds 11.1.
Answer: 5860.0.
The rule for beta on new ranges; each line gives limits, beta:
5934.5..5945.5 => 5935.0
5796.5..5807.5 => 5797.0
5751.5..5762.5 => 5752.0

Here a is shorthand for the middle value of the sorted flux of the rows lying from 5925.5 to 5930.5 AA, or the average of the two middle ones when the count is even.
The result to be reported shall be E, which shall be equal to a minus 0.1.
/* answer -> 10.3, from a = 10.4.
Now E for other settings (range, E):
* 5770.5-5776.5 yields 10.4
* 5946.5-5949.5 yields 10.6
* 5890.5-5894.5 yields 9.2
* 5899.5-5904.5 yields 10.0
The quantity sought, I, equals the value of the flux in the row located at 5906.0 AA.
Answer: 11.3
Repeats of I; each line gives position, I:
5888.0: 9.04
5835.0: 11.1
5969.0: 12.6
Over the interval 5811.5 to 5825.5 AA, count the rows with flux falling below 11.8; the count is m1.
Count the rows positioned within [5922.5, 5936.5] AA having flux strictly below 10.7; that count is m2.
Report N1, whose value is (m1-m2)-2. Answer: 4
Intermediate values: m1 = 12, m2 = 6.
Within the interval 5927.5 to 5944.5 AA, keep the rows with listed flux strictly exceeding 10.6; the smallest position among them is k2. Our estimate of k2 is 5929.0 AA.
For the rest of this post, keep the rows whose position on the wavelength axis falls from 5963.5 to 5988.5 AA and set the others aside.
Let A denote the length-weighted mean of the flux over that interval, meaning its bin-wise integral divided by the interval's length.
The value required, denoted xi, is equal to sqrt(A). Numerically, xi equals 3.57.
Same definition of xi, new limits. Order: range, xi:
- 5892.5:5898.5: 3.22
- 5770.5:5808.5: 3.38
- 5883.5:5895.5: 3.15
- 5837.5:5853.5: 3.38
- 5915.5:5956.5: 3.30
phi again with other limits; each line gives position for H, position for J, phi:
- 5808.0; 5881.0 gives 10.7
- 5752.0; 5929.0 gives 12.4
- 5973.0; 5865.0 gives 11.7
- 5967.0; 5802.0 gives 10.7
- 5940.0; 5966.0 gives 12.0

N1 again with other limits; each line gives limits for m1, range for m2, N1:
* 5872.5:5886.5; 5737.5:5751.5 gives 9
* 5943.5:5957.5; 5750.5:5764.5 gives 8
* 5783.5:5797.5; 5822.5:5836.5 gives -3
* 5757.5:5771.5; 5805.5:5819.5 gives -2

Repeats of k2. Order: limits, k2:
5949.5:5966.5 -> 5950.0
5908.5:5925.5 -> 5912.0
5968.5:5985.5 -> 5969.0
